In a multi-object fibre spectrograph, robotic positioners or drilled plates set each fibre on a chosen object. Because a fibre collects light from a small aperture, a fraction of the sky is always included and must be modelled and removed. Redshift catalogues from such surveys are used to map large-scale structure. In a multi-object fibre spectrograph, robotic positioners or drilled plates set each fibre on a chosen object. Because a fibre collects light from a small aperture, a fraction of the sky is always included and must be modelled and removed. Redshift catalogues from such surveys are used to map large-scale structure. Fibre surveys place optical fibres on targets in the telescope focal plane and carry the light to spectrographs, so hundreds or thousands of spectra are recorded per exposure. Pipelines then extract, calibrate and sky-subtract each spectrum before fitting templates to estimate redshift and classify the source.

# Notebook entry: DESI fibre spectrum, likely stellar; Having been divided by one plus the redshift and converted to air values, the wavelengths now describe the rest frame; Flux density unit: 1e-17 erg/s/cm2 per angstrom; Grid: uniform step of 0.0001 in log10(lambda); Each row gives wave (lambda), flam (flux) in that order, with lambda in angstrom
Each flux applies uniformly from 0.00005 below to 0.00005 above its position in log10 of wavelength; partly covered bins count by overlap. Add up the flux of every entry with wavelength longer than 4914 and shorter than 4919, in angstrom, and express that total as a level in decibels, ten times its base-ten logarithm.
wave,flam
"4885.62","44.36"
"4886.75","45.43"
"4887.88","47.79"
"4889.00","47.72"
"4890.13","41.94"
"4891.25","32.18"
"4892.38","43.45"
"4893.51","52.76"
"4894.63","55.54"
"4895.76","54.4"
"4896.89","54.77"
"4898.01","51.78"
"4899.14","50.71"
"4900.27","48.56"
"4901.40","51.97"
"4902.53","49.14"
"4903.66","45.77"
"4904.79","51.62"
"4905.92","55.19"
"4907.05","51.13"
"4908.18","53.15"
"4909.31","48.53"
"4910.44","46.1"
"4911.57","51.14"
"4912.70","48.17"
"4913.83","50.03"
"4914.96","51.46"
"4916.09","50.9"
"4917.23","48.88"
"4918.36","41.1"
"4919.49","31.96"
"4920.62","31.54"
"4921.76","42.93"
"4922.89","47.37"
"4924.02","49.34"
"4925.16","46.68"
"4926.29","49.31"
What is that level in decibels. 22.8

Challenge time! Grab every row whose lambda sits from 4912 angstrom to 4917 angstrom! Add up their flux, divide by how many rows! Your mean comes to 50.1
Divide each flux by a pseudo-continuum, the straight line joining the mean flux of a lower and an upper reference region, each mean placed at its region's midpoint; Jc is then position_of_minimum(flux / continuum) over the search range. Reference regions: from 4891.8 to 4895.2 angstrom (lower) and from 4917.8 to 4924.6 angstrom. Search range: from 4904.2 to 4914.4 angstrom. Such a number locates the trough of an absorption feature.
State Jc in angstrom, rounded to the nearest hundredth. 4910.44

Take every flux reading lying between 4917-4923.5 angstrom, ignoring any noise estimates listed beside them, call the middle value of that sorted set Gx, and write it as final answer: 42.0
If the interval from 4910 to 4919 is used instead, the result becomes 49.5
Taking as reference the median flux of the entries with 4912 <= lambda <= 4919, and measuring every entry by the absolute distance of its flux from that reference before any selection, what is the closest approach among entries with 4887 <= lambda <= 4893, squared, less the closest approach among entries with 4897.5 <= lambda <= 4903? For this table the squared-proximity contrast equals 2.5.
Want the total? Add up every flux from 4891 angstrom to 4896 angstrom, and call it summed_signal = 238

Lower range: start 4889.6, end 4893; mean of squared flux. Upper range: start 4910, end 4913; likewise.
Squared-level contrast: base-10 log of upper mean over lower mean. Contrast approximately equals 0.18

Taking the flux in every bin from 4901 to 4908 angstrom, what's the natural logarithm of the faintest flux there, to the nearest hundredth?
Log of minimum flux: 3.82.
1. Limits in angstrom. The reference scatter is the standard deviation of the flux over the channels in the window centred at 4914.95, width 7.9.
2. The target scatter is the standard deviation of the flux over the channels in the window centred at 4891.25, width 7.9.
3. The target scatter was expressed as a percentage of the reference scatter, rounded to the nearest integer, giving 214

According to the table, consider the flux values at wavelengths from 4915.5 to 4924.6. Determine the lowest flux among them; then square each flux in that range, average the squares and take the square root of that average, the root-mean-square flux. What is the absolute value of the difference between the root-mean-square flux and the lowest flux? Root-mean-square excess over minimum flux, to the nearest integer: 12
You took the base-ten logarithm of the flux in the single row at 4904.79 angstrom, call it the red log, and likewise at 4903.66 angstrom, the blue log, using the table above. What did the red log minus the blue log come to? 0.052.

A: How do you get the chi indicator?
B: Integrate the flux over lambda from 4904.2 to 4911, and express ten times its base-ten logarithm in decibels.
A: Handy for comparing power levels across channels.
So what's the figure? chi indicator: 25.4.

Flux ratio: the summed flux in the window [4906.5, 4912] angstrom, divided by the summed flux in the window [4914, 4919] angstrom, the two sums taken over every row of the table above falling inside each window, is 1.3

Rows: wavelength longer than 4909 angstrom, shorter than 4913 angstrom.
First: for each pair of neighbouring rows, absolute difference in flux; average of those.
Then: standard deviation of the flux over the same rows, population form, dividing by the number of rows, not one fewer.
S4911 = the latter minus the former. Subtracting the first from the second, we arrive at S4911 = -1.7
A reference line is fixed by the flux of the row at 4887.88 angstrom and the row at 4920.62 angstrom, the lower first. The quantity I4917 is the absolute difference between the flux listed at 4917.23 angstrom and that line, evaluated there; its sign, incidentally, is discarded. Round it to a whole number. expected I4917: 16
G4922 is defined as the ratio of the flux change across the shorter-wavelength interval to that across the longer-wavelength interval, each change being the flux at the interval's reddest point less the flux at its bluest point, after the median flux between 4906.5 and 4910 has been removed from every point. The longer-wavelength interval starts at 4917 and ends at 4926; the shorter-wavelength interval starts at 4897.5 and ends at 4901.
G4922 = 1.5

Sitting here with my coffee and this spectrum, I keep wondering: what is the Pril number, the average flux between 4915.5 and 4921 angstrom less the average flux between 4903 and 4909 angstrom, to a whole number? -10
